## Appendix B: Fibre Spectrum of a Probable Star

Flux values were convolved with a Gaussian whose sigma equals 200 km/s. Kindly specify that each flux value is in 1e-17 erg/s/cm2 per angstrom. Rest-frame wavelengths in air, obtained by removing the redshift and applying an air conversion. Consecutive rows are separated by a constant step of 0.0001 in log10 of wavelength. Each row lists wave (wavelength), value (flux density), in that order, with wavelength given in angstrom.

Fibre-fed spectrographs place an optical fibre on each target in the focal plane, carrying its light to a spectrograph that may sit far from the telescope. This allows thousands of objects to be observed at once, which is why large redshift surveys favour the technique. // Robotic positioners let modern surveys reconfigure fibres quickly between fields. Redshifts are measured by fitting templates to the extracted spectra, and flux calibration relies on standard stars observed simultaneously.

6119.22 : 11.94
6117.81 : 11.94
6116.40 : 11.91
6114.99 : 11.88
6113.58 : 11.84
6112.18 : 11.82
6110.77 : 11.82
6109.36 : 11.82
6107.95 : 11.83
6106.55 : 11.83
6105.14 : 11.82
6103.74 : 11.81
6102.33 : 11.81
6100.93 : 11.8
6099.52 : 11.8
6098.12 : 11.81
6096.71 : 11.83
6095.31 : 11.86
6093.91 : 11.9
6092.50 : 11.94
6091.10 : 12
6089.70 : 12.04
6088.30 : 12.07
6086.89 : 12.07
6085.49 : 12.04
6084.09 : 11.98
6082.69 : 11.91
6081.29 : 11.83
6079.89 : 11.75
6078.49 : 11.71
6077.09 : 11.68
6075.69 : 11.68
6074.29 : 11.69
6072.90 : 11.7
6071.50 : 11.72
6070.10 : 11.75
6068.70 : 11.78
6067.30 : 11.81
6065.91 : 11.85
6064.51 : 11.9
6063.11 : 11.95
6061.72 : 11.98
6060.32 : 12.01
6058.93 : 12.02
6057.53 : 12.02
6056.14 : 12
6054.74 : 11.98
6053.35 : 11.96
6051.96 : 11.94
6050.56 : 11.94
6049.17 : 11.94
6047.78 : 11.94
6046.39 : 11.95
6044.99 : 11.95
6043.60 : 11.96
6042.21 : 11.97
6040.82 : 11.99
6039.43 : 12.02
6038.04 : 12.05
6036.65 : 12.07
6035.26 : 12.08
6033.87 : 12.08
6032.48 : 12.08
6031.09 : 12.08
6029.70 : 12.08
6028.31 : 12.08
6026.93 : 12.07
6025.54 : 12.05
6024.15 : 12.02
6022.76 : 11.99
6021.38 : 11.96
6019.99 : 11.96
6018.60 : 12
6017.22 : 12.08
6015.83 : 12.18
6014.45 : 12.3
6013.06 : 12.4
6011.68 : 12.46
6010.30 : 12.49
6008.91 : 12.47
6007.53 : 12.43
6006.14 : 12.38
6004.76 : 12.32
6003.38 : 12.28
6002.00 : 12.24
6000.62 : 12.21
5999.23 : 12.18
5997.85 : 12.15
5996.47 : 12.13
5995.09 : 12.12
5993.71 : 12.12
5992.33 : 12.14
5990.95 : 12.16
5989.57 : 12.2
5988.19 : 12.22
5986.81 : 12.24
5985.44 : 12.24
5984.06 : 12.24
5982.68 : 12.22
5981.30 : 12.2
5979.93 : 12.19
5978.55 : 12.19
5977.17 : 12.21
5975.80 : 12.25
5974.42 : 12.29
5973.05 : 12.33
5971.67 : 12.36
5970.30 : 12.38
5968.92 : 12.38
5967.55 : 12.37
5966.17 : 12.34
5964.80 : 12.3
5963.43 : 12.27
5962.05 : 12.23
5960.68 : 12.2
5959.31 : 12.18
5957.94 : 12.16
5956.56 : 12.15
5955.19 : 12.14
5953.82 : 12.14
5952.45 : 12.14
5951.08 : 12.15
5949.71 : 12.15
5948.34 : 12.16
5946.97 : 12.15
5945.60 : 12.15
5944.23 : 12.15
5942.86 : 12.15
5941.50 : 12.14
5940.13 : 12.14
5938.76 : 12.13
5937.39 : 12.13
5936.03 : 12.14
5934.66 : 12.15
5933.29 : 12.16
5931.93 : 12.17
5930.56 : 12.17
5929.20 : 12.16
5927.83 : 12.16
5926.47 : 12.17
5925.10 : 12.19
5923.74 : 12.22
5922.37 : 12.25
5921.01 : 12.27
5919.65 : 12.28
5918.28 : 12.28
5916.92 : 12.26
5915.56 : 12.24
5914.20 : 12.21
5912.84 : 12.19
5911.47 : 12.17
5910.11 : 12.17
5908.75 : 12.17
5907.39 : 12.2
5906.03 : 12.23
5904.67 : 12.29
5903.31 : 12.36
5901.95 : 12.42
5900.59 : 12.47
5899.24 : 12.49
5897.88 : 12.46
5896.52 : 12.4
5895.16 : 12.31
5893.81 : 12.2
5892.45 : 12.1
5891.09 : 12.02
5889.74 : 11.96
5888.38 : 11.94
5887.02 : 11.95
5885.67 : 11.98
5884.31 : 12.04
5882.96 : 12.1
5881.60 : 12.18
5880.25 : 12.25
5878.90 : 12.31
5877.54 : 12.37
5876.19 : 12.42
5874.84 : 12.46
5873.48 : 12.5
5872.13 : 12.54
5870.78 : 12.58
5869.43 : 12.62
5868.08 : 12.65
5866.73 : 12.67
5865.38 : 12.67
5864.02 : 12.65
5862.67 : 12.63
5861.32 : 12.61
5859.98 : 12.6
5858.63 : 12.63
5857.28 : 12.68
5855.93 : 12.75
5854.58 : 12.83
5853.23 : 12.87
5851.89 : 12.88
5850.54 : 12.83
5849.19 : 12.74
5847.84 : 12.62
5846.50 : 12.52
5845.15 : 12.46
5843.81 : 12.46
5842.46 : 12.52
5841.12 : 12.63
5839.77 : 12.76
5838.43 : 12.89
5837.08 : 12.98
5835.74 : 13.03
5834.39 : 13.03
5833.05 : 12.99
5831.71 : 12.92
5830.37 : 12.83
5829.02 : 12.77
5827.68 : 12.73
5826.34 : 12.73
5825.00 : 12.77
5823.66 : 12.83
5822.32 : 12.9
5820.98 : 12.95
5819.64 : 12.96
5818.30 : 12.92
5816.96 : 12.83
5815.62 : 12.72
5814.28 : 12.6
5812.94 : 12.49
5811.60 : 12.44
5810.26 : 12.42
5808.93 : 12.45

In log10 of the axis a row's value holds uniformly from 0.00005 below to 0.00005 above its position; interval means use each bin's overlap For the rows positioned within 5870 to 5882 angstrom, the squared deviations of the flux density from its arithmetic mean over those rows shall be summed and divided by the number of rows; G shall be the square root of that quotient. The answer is 0.127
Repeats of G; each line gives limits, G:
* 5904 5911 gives 0.045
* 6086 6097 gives 0.089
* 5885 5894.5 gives 0.089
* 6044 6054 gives 0.007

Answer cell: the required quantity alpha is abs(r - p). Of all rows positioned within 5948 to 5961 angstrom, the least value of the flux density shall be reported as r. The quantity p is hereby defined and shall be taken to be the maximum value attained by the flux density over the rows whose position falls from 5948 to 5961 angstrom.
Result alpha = 0.06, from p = 12.2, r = 12.14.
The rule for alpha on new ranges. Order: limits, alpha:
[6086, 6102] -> 0.27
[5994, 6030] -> 0.53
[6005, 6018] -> 0.41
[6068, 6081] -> 0.10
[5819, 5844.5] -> 0.57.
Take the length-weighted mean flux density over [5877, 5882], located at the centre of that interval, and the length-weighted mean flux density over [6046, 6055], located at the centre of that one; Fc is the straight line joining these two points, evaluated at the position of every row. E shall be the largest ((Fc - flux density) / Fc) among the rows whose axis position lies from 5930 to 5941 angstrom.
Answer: 0.004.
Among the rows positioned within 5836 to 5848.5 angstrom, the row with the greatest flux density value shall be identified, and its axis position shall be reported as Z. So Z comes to 5837.08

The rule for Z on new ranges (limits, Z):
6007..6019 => 6010.30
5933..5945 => 5933.29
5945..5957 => 5948.34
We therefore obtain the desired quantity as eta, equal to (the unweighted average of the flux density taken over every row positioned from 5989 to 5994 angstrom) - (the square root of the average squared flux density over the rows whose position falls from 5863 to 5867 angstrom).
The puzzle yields -0.51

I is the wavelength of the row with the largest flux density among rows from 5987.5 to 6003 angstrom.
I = 6002.00 angstrom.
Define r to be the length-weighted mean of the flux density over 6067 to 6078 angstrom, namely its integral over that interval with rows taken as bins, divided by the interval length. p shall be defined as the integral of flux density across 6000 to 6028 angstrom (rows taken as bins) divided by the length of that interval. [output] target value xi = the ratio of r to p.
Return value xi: 0.96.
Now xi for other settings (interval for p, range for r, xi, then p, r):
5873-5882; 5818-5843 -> 1.04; 12.36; 12.9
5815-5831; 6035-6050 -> 0.94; 12.83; 12.0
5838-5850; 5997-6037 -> 0.96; 12.62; 12.2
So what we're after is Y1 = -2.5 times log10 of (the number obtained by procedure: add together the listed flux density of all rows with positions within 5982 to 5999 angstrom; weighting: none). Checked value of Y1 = -5.41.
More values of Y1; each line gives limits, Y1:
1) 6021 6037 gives -5.40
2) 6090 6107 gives -5.38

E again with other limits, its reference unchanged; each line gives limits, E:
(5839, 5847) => -0.009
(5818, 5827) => -0.028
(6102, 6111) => 0.004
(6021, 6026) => 0.005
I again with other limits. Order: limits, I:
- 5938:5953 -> 5948.34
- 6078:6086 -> 6085.49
